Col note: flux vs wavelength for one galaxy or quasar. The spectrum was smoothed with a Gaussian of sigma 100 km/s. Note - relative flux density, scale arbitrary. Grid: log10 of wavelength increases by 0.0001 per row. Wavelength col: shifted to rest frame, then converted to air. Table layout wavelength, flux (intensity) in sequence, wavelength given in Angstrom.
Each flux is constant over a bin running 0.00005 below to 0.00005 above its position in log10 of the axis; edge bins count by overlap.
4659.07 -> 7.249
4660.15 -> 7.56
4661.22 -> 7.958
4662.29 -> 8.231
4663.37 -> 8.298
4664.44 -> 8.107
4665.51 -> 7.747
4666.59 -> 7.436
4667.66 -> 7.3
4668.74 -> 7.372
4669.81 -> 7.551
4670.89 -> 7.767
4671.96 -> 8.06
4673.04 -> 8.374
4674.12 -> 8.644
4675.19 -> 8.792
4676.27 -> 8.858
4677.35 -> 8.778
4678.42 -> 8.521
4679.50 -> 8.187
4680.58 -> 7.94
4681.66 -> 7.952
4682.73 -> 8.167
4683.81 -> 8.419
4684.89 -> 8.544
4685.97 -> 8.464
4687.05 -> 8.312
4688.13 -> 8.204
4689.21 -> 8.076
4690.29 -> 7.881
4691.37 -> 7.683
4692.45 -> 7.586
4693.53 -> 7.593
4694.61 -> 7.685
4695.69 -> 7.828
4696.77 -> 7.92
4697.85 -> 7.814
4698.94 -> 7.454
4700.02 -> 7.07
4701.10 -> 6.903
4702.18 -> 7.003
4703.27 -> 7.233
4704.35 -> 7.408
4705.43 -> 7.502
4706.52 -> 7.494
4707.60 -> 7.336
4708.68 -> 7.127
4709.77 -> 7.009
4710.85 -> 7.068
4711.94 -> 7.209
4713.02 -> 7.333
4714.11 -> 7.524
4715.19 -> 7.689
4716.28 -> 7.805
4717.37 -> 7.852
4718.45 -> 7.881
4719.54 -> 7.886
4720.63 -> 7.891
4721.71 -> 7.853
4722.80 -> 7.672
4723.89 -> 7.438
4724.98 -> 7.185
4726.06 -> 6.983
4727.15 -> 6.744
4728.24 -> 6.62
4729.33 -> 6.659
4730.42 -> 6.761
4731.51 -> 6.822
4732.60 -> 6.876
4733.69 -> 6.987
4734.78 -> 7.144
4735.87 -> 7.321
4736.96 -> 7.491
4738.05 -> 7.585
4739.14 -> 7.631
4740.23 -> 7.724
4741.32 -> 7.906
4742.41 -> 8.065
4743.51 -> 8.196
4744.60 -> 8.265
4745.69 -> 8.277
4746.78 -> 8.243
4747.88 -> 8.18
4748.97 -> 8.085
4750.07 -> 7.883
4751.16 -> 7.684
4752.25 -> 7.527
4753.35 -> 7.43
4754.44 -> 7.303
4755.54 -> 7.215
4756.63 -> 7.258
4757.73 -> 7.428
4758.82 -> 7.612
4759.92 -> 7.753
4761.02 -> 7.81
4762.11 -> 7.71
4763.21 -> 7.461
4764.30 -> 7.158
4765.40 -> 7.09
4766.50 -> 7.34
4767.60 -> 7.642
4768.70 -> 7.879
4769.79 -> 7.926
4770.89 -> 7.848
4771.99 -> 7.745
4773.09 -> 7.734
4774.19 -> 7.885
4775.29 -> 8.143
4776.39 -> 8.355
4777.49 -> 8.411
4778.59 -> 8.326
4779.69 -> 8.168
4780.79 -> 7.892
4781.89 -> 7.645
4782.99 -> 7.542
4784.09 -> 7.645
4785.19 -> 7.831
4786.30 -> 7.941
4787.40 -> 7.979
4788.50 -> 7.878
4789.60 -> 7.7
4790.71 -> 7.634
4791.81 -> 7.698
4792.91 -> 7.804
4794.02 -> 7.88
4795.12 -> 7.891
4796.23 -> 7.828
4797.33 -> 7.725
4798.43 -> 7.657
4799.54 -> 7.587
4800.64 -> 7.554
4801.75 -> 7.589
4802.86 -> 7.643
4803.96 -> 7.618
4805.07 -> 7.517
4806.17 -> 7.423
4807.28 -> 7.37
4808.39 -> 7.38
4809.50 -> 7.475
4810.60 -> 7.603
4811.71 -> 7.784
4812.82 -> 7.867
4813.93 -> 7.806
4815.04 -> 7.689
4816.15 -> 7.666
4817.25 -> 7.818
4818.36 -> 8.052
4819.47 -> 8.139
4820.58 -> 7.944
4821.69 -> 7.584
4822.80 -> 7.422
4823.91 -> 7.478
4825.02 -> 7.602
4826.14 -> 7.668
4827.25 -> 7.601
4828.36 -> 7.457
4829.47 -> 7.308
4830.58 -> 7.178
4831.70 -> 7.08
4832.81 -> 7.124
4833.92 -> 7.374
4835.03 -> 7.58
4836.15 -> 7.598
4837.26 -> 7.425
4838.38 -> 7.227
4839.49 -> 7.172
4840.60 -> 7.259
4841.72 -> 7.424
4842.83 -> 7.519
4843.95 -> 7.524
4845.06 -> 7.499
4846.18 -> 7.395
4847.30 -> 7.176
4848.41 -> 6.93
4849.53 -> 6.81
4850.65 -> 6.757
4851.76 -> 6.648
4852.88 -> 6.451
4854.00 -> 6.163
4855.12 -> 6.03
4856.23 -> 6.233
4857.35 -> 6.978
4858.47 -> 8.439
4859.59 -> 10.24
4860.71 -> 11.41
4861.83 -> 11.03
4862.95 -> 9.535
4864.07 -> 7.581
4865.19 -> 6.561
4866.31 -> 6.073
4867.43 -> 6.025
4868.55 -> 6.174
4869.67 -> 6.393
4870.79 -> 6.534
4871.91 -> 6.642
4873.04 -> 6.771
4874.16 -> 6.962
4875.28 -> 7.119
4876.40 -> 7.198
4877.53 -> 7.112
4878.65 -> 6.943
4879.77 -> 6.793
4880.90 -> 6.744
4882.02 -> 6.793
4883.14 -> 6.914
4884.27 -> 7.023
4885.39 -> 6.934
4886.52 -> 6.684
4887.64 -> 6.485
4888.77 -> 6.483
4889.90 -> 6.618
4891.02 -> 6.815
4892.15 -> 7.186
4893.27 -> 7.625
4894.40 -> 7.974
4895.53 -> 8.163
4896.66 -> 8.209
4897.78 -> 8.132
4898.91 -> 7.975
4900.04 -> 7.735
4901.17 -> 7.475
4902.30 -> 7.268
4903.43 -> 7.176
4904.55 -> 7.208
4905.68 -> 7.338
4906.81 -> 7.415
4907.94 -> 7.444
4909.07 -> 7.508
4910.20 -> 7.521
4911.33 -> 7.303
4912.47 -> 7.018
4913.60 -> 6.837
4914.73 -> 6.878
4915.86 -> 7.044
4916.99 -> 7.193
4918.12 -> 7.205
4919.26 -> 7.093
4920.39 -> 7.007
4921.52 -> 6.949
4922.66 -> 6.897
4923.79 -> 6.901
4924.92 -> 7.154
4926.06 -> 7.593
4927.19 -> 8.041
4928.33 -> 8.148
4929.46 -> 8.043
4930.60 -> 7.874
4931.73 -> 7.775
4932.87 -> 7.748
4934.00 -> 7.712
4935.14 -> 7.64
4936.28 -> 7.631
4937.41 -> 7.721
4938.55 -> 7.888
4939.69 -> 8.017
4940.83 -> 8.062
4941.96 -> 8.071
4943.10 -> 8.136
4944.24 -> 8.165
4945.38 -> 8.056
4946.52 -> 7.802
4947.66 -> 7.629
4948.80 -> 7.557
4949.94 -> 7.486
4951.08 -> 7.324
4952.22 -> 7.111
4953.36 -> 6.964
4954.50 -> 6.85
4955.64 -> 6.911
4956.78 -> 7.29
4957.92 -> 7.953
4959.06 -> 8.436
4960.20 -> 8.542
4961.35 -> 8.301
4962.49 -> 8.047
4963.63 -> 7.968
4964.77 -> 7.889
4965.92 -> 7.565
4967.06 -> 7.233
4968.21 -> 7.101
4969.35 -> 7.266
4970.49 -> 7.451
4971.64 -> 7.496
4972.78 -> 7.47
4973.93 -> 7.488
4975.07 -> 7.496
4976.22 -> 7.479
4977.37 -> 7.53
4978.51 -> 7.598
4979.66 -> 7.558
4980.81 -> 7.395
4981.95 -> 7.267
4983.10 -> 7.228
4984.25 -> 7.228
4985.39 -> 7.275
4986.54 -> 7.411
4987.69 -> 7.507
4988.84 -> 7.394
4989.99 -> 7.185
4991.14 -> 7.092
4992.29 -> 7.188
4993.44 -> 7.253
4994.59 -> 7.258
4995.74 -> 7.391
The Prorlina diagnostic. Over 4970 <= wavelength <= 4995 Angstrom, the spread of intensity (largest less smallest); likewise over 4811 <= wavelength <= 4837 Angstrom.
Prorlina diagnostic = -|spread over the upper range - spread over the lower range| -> -0.55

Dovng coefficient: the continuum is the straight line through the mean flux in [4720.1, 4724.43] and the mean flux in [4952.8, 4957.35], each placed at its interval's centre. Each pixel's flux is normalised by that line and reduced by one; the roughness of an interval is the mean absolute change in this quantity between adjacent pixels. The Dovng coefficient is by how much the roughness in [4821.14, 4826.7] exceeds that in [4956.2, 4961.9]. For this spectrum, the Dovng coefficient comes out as -0.040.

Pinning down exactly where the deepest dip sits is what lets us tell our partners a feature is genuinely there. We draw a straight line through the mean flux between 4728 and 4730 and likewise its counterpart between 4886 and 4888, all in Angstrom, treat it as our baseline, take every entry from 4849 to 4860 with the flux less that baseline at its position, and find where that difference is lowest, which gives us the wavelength 4855.12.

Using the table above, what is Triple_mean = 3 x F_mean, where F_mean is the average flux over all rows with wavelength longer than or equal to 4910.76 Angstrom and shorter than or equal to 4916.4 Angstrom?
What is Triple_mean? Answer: 21.0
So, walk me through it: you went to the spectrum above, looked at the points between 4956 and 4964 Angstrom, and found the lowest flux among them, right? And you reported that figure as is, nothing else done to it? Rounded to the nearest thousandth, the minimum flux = 7.290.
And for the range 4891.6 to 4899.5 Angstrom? 7.186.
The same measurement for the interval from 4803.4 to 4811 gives 7.370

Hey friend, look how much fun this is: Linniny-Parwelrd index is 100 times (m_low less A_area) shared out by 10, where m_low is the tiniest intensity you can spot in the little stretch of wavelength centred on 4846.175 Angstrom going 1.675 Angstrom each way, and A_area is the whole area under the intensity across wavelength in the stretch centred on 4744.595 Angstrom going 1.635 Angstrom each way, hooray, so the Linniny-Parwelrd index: -198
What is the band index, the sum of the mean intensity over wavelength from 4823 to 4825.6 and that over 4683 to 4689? 15.9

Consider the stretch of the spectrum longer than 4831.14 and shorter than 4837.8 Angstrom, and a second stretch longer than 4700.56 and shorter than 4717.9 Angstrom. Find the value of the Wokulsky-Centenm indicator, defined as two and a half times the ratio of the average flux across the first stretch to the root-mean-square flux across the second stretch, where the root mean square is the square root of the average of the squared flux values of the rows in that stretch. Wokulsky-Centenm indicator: 2.51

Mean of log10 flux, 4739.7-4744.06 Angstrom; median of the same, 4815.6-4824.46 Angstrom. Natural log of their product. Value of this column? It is -0.22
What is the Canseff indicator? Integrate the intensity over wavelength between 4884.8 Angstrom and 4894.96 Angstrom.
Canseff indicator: 71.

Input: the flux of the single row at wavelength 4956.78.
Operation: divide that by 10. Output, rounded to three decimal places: 0.729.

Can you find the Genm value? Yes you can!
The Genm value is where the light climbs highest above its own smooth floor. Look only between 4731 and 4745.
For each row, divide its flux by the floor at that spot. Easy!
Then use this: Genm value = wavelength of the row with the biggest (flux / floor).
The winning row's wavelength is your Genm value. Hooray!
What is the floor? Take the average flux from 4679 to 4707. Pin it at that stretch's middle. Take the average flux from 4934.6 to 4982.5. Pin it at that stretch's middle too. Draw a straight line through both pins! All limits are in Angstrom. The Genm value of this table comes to 4744.60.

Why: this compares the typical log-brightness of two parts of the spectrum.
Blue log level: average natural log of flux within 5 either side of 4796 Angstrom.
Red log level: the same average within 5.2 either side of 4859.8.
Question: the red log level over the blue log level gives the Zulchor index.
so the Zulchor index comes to 1.04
